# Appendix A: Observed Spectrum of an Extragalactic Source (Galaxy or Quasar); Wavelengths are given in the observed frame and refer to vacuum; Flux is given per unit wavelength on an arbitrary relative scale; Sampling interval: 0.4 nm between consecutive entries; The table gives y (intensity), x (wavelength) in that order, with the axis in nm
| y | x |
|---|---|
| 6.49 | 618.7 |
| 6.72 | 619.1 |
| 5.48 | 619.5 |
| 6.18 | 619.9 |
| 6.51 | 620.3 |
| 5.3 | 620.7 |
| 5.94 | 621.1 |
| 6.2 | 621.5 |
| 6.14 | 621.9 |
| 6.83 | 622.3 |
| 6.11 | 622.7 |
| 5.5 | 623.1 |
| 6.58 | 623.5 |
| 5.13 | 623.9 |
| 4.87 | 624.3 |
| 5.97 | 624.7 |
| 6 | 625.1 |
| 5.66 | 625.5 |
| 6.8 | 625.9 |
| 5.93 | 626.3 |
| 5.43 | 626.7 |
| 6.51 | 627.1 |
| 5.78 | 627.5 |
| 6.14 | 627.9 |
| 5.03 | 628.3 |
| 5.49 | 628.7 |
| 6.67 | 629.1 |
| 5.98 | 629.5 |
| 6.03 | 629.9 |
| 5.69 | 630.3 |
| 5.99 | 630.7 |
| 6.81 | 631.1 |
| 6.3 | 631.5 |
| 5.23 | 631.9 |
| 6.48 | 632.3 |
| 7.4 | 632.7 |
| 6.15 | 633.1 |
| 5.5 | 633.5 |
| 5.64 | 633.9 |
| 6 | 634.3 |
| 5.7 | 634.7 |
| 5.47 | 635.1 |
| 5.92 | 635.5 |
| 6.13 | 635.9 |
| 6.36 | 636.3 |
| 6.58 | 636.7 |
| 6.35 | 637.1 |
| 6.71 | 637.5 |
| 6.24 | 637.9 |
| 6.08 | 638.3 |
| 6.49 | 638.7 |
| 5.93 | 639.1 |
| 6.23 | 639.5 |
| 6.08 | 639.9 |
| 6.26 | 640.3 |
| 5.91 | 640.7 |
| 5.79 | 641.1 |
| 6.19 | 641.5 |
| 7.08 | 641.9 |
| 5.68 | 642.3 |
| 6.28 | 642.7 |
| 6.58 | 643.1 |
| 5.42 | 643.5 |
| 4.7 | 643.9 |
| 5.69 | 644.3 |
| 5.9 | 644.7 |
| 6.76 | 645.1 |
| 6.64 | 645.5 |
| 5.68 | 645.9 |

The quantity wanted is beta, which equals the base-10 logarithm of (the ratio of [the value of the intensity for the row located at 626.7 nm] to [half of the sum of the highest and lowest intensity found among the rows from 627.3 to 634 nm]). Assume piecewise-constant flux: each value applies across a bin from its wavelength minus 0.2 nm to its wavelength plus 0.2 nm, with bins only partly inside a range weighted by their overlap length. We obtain -0.059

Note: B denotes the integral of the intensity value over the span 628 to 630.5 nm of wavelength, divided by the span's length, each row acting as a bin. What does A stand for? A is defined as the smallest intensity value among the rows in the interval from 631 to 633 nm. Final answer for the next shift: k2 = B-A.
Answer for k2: 0.6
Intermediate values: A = 5.23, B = 5.83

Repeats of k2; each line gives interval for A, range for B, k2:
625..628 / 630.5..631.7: 0.9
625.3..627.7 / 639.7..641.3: 0.6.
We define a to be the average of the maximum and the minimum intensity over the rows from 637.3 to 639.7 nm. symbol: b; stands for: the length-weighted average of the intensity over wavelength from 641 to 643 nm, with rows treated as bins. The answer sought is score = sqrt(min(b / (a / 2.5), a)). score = 1.57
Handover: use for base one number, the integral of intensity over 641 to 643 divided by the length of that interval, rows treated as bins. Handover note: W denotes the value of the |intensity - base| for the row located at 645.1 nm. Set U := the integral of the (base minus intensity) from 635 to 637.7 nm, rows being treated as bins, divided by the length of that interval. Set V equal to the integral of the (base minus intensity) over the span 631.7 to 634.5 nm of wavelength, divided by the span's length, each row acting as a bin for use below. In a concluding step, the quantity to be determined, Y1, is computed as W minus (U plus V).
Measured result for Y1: 0.33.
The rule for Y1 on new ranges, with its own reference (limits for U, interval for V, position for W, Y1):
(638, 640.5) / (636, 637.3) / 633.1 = 0.19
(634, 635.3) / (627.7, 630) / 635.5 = -0.56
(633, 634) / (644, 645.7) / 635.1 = 0.18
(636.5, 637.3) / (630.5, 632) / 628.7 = 0.87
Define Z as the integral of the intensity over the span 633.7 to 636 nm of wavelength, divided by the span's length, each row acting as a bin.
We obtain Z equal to 5.8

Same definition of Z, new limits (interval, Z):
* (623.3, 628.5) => 5.8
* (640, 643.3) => 6.2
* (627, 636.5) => 6.0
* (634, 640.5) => 6.2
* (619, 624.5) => 5.9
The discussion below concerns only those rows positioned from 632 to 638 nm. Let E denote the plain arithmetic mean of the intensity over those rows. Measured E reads 6.18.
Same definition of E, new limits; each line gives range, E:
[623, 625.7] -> 5.67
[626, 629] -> 5.76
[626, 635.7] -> 5.97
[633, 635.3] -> 5.74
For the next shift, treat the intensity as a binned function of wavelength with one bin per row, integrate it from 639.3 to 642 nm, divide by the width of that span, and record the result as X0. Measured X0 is 6.19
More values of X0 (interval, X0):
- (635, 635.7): 5.73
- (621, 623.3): 6.13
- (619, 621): 6.00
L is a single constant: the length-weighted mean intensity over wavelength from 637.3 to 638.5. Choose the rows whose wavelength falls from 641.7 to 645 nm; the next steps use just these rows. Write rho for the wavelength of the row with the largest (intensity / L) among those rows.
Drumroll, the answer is 641.9 nm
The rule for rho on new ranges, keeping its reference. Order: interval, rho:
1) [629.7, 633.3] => 632.7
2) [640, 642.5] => 641.9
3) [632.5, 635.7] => 632.7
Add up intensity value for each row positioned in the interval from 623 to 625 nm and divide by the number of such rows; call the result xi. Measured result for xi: 5.61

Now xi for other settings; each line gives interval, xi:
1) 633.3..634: 5.57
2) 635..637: 6.09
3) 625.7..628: 6.10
